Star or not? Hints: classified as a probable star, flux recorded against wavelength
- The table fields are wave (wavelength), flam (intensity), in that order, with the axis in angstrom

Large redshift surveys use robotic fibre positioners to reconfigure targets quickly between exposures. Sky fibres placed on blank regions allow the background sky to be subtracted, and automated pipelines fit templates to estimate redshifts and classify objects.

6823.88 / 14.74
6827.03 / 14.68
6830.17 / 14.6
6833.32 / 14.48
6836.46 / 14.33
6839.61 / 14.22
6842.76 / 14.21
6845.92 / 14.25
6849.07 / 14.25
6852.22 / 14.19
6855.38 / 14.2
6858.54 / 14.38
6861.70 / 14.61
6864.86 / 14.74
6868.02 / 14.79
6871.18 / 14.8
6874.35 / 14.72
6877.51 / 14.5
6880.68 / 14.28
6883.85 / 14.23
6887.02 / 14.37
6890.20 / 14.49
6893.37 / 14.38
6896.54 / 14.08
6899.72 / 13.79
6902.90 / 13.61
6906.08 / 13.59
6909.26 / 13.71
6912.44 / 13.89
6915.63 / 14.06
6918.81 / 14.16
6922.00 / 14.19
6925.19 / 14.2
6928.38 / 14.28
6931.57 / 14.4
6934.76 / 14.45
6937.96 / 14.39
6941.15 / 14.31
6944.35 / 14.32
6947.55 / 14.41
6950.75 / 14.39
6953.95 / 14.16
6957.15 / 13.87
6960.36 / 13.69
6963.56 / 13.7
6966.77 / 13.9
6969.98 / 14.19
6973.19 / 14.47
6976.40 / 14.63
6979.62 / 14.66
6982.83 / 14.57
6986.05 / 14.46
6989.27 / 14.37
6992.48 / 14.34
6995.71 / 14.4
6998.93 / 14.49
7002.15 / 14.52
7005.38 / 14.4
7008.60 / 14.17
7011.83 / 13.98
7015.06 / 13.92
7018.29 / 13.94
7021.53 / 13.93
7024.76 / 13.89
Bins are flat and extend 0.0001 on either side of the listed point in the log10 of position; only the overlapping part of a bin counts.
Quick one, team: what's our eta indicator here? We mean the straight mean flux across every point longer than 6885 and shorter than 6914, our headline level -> 14.0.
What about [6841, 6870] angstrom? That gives 14.4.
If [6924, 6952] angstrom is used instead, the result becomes 14.4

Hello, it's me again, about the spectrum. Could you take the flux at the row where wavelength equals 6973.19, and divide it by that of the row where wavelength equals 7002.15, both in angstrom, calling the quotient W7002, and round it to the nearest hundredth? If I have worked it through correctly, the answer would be 1.00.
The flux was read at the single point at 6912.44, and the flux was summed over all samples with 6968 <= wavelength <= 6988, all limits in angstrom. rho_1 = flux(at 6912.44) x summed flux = 1208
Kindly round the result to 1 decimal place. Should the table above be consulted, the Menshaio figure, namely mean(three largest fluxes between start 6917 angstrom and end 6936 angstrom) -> 14.4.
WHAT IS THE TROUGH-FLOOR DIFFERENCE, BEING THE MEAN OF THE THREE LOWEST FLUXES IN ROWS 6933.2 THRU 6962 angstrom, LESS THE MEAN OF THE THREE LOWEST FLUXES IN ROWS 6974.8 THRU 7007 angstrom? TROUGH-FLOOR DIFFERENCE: -0.46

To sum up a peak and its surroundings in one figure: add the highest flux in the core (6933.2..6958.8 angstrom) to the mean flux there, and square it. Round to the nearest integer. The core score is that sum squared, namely 826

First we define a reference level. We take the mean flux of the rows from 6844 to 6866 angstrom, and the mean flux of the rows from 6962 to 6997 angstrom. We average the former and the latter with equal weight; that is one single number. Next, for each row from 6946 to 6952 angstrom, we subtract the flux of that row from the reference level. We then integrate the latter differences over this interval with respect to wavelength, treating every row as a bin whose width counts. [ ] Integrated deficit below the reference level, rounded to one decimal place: -0.3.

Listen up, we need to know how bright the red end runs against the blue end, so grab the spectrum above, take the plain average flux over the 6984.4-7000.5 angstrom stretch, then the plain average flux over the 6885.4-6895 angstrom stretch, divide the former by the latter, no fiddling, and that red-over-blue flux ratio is 1.000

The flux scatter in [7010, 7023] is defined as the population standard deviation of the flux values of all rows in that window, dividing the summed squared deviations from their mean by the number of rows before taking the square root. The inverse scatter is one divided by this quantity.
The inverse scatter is 44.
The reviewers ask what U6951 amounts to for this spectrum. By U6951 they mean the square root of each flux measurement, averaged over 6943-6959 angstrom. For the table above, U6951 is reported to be 3.77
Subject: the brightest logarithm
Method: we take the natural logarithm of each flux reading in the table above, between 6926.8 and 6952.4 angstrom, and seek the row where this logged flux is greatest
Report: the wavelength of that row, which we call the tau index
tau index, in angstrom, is 6934.76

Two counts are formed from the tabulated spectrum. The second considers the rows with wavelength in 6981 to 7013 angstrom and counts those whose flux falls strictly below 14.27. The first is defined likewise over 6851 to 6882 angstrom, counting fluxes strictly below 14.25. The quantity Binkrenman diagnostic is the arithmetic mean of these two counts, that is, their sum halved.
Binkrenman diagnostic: 2.0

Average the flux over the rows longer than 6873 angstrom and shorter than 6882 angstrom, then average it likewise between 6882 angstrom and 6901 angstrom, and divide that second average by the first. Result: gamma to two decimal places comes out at 0.98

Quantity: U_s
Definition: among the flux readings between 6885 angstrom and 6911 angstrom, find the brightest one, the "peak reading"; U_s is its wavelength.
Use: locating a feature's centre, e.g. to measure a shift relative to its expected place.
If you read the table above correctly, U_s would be 6890.20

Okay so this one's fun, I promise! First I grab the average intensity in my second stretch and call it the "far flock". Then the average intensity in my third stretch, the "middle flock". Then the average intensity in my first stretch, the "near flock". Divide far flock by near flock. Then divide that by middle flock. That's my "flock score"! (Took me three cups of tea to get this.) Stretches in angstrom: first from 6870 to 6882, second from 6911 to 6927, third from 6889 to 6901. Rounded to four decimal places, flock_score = 0.0682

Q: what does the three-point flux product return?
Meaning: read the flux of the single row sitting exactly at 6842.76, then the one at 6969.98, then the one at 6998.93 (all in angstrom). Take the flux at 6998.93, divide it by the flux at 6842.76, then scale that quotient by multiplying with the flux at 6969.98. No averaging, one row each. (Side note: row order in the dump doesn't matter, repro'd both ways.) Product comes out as 14.5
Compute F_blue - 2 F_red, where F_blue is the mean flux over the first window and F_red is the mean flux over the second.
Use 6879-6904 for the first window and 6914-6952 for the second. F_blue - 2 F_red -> -14.4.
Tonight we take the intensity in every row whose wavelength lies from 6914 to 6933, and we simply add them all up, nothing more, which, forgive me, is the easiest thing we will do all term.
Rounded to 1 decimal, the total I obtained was 85.3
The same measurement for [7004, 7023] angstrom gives 84.3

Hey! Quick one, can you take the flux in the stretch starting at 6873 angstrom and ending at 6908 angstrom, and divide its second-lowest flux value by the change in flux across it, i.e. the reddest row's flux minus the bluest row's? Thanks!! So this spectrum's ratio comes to -12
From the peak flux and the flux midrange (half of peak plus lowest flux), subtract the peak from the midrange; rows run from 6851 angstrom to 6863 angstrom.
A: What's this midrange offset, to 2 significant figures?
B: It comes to -0.21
